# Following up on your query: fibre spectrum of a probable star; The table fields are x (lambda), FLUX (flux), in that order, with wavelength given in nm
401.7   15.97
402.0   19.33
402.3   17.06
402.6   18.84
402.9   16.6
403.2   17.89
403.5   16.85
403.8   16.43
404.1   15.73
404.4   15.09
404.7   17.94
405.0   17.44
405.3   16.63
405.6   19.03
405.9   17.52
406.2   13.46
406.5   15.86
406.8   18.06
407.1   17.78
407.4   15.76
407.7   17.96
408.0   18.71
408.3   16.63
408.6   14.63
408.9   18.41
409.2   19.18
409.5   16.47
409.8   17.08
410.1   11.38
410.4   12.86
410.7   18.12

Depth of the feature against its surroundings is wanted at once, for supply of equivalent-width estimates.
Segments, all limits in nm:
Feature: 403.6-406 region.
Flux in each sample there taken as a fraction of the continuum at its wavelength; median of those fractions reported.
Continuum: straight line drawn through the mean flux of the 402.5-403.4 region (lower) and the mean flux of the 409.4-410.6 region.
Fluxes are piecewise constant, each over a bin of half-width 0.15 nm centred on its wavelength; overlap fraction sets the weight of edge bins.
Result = 1.02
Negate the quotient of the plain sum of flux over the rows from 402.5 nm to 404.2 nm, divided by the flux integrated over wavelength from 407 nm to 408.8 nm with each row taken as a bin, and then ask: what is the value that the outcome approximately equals -3.36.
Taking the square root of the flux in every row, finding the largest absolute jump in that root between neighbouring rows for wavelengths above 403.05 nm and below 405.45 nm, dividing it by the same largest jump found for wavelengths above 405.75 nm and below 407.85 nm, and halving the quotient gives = 0.34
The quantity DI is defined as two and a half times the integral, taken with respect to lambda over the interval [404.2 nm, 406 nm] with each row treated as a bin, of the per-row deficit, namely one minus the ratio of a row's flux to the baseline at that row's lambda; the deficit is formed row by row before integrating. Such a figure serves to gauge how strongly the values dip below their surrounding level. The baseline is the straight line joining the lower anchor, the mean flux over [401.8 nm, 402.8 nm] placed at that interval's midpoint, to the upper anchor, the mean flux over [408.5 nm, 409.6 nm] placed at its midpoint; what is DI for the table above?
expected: 0.15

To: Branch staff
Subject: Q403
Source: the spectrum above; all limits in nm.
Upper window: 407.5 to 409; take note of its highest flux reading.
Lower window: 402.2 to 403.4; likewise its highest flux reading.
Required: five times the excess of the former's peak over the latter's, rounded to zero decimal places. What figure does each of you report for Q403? -1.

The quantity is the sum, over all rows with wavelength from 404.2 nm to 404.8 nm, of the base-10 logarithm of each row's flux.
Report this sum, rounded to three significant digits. 2.43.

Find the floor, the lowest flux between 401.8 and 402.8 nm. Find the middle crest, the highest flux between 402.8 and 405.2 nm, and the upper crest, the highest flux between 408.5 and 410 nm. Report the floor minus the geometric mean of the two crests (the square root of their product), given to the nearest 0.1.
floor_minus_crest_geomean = -1.5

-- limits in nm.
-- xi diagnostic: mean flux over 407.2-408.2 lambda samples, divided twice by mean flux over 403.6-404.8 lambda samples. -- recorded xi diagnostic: 0.066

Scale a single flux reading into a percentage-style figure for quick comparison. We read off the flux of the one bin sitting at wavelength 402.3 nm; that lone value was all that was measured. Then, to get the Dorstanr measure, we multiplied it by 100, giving 1706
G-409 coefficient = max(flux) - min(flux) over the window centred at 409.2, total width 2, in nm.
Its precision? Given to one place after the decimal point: 7.8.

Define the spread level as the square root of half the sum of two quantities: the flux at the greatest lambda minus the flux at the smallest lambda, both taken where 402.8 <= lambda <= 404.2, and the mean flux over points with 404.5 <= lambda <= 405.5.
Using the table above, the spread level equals 2.87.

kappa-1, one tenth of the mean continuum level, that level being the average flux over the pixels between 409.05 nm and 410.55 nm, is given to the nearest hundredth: 1.54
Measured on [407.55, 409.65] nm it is 1.74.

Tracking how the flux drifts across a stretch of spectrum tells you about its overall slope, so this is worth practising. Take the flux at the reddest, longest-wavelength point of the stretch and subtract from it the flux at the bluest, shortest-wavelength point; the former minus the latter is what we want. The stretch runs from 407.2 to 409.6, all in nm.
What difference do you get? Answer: 0.7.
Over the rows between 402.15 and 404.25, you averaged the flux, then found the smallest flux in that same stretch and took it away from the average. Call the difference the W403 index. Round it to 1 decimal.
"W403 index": 1.3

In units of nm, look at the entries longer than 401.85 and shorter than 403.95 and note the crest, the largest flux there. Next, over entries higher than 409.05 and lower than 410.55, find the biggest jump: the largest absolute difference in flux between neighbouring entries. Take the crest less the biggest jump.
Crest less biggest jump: 13.6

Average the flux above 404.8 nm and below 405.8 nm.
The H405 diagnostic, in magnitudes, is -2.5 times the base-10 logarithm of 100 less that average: -4.788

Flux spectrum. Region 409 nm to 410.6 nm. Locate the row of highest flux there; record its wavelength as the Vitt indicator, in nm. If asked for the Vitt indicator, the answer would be 409.2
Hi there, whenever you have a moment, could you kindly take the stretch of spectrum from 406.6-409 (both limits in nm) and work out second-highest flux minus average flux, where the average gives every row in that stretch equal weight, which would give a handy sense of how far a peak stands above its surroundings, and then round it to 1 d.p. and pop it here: 1.2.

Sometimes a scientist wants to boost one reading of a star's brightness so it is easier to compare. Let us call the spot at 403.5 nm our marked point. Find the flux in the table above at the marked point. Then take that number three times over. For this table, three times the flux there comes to 51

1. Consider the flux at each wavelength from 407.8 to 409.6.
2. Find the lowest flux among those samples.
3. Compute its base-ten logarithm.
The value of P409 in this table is 1.17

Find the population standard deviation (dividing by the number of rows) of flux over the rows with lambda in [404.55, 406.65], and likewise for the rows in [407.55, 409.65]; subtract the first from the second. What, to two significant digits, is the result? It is -0.18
